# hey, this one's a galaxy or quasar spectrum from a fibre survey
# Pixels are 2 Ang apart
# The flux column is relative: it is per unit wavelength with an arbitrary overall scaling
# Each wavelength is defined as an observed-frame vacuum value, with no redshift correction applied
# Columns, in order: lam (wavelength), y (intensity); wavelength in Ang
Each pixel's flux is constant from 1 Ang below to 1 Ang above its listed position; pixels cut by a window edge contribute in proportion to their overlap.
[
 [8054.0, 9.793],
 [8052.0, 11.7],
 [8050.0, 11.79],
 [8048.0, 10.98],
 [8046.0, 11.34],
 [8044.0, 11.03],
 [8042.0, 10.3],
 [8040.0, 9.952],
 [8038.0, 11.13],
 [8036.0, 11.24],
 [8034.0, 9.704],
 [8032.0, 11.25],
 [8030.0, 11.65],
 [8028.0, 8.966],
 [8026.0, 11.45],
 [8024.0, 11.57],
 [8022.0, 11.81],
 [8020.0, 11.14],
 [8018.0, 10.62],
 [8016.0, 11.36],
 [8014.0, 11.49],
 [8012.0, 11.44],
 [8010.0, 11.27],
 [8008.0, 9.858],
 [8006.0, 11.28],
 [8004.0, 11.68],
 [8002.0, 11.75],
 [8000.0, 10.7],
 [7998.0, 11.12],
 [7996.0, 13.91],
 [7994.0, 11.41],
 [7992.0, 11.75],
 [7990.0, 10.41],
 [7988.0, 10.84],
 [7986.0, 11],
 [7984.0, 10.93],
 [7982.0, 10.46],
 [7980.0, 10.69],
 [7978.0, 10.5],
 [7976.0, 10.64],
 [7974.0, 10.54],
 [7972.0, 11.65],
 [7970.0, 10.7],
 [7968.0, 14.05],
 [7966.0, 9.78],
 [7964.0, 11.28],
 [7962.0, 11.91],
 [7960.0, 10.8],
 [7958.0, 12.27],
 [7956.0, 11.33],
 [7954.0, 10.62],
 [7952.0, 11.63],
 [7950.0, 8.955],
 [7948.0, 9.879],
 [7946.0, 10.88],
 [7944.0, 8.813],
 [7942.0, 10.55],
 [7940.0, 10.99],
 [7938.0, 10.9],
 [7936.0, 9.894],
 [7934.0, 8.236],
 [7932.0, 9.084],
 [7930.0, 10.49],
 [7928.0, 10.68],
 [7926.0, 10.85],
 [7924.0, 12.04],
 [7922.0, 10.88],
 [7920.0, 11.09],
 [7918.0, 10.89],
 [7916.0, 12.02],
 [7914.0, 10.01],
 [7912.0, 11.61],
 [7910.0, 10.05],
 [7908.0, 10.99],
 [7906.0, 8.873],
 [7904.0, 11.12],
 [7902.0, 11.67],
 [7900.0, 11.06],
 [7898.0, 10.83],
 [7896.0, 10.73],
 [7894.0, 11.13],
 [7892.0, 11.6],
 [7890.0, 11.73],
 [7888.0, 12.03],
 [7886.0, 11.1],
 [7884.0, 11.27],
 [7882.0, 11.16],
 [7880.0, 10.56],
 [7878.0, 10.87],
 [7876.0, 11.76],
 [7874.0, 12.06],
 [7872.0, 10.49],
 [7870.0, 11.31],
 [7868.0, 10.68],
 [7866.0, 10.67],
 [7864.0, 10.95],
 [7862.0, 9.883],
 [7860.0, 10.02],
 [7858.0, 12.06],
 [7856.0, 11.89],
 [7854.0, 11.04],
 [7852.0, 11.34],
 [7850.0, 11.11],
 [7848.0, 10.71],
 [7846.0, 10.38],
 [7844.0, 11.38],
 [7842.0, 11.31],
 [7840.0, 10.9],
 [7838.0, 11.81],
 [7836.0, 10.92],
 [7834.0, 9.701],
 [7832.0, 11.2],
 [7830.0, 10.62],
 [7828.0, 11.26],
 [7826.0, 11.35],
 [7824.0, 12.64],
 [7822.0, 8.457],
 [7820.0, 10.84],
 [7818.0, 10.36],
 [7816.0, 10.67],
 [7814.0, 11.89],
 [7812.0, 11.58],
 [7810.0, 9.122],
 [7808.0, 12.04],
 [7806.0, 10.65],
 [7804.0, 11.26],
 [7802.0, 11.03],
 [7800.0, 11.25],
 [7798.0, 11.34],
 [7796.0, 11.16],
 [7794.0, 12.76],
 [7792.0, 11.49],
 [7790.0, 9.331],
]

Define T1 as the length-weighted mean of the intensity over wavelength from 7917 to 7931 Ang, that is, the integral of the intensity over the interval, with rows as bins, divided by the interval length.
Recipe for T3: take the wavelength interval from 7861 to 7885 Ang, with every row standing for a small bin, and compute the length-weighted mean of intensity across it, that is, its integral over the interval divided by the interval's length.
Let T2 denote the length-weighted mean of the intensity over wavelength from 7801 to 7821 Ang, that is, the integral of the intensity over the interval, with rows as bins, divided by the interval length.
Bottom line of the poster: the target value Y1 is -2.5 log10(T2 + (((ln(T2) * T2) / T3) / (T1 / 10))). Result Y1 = -2.79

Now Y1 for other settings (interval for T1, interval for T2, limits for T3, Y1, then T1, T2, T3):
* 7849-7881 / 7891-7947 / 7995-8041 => -2.76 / 11.0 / 10.6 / 11.1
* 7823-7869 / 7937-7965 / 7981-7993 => -2.78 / 11.0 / 10.8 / 10.9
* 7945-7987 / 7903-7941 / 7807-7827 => -2.75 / 11.0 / 10.6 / 10.9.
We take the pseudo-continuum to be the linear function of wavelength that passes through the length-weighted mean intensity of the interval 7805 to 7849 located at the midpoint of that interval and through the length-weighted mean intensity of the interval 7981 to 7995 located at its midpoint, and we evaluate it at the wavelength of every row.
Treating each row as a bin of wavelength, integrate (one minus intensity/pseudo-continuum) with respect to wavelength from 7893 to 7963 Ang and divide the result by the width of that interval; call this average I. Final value 0.024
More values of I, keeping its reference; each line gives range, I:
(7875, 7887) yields -0.018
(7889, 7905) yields -0.028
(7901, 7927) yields 0.001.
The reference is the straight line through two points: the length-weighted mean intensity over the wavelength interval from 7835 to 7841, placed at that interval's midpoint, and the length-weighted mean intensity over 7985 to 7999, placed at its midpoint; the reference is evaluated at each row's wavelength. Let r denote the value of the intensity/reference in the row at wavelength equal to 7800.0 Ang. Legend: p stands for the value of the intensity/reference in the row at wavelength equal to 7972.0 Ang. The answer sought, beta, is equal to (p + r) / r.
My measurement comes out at 2.01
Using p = 1.02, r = 1.01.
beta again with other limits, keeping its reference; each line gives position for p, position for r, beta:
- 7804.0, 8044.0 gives 2.06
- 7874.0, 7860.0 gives 2.20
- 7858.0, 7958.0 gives 2.00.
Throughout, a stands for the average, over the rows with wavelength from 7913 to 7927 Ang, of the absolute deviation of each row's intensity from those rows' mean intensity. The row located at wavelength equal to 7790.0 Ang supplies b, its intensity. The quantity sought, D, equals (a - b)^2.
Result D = 78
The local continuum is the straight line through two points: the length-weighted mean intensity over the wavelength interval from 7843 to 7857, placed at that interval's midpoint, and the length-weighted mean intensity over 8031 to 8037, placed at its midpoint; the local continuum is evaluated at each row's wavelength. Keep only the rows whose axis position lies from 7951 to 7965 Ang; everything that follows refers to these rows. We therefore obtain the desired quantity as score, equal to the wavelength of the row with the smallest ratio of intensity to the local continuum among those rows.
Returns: 7954.0 Ang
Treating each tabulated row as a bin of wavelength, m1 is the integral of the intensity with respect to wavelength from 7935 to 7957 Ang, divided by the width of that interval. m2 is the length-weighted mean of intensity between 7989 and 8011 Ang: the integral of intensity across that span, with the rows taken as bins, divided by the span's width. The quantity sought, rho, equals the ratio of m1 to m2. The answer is 0.91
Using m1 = 10.4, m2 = 11.4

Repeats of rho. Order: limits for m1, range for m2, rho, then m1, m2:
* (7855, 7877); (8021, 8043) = 1.02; 11.1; 10.8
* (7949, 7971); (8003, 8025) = 1.00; 11.2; 11.2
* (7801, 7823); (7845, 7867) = 0.98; 10.7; 10.9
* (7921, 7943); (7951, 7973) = 0.91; 10.4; 11.5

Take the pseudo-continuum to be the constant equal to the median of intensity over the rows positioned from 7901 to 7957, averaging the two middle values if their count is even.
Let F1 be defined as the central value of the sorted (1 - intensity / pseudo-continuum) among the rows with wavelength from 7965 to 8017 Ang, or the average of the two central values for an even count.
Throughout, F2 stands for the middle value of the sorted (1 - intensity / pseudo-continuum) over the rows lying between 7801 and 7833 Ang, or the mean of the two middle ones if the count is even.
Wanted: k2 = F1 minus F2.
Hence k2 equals 0.005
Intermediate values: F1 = -0.018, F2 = -0.023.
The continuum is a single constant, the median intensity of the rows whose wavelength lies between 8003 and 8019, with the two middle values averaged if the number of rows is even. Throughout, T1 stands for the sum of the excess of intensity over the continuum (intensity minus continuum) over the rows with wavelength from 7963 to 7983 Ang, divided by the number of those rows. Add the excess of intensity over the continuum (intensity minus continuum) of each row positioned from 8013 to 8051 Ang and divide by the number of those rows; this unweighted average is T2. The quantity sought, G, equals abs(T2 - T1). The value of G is 0.04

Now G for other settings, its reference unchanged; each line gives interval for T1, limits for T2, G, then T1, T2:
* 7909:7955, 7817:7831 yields 0.31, -0.84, -0.53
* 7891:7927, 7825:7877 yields 0.06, -0.35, -0.29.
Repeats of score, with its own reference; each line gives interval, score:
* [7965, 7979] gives 7966.0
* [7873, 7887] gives 7880.0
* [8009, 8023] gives 8018.0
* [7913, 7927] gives 7914.0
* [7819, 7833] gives 7822.0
